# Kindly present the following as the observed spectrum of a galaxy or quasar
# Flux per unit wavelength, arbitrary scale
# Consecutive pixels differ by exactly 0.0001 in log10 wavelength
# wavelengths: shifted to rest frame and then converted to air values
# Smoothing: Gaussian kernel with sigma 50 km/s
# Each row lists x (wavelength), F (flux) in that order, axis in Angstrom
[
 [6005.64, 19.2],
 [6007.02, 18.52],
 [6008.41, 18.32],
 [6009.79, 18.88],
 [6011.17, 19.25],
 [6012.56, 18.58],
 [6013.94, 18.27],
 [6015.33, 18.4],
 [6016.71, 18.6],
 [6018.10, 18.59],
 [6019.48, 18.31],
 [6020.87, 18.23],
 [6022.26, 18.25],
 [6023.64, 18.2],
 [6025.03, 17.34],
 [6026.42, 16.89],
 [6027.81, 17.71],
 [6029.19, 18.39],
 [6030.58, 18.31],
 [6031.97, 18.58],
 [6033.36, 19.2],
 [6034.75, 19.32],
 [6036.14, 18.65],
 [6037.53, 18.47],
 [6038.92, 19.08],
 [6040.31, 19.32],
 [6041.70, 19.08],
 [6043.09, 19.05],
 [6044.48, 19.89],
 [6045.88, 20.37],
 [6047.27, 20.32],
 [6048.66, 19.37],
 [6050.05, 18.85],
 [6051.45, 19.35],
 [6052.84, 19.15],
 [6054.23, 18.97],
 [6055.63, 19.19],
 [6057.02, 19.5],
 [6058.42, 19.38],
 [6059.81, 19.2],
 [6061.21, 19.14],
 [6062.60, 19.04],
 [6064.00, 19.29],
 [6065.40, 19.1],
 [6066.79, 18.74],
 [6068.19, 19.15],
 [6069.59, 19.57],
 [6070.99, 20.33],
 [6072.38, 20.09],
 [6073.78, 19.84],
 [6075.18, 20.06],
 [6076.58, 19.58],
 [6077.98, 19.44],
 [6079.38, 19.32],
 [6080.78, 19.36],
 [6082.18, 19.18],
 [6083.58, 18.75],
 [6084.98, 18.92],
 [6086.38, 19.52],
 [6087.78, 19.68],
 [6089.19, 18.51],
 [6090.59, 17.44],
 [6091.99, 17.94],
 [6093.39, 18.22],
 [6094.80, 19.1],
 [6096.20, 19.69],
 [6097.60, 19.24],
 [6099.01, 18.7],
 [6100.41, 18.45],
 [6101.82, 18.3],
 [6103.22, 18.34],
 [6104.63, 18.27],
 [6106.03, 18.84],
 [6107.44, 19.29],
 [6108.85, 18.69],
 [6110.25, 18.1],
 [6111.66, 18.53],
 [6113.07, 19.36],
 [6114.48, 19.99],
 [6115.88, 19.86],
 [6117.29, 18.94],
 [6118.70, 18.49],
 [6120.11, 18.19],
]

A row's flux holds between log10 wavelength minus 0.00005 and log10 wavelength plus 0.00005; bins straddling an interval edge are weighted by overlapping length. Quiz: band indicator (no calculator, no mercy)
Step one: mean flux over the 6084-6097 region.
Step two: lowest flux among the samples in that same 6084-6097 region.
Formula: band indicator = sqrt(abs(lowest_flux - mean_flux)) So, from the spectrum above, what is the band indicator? 1.16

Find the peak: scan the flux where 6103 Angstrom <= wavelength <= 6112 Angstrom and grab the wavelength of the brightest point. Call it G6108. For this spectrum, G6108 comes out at 6107.44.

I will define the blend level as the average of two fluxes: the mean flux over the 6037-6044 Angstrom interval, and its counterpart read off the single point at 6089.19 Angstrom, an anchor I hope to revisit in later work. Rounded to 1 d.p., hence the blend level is 18.8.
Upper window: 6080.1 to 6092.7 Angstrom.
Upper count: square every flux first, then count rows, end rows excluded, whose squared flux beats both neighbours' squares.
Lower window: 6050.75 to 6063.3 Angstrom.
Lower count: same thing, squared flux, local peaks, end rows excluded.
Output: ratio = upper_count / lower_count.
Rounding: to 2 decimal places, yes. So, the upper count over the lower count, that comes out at 1.00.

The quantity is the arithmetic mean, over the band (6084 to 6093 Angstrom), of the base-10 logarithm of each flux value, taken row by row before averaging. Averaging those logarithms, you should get 1.271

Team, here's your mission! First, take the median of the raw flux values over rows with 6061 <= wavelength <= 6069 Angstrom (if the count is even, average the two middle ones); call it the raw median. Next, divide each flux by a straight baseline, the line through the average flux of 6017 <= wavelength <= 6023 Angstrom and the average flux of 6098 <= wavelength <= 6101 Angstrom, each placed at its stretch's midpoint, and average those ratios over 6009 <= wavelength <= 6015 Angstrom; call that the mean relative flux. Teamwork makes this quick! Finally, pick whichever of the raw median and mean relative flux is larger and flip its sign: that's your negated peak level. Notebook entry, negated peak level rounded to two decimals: -19.12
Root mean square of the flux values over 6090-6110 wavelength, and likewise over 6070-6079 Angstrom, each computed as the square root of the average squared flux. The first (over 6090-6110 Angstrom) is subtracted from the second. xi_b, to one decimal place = 1.3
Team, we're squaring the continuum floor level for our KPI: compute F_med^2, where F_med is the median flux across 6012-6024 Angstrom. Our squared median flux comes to 335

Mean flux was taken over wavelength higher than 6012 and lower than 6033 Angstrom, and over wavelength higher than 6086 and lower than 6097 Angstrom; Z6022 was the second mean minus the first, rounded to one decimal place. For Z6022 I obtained 0.6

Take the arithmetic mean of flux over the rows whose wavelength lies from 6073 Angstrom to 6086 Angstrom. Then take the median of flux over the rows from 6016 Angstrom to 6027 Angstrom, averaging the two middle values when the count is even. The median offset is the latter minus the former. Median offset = -1.1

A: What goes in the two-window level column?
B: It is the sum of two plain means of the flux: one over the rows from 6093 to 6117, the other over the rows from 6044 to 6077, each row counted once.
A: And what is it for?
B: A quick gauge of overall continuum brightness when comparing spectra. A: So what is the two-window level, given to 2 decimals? 38.36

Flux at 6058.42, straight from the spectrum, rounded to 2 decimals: 19.38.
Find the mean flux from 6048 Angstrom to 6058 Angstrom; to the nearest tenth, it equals 19.2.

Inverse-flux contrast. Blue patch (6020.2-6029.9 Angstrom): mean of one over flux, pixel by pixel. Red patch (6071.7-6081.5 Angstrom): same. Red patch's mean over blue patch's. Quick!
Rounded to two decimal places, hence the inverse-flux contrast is 0.91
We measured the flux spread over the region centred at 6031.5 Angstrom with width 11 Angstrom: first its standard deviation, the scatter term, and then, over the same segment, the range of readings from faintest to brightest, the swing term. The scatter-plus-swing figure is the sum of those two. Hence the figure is 3.2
